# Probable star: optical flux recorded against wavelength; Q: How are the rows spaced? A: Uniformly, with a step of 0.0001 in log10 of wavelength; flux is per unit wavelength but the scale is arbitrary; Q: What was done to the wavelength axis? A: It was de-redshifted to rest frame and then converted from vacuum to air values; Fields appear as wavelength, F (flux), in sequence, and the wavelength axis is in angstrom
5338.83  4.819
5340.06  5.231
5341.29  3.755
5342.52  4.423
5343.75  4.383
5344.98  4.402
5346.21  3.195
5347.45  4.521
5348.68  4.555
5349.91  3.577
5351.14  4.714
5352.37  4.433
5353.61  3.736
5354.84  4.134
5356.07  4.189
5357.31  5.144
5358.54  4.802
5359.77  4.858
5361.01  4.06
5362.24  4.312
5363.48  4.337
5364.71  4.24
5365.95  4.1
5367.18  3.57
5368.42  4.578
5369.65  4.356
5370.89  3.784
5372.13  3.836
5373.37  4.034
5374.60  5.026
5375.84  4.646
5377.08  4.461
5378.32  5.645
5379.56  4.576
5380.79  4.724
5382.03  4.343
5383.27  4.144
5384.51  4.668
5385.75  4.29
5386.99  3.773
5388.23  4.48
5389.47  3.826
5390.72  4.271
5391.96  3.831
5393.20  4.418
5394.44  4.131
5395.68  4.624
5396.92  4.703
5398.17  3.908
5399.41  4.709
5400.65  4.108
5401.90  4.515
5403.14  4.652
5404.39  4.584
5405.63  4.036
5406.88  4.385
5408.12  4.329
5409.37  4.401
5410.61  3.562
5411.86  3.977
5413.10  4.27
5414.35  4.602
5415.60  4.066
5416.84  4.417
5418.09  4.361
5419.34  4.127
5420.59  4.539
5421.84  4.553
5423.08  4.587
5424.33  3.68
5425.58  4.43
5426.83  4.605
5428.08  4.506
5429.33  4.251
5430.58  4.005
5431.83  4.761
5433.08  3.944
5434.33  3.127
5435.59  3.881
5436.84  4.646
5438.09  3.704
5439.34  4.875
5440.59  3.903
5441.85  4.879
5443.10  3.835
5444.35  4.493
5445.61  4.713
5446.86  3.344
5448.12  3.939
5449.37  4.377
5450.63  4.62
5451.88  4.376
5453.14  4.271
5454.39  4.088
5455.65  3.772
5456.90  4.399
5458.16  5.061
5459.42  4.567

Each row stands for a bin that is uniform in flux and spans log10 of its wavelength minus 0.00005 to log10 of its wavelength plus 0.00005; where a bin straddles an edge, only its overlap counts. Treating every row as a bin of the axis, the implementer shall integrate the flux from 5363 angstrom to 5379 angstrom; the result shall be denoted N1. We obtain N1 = 70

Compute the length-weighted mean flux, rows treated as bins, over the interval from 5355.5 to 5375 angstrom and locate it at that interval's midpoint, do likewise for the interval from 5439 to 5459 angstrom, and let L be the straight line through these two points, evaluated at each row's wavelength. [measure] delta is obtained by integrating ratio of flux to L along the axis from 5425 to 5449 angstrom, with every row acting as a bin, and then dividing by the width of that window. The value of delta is 0.98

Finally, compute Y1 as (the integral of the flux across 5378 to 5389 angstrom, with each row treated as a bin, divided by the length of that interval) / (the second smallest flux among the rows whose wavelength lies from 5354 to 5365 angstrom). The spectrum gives 1.08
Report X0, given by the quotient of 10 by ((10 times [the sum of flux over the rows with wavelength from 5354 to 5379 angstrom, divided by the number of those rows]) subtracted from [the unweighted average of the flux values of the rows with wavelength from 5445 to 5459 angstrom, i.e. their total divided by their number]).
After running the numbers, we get -0.251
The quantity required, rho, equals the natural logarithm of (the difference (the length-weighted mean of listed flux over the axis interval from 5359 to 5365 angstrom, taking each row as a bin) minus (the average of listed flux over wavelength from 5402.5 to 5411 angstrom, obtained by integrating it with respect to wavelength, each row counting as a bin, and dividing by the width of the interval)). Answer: -2.51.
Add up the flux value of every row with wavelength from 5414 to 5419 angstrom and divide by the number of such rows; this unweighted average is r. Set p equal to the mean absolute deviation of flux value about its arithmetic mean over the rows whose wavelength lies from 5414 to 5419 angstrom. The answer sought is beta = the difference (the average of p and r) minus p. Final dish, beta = 2.11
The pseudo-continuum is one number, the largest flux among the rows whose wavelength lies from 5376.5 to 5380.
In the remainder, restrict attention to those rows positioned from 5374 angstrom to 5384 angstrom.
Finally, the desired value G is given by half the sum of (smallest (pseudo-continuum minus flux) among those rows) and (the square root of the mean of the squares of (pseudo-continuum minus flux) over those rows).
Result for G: 0.52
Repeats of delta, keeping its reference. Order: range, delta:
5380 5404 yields 1.00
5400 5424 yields 1.00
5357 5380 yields 1.03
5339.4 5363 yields 1.00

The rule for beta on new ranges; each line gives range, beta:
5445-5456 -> 1.91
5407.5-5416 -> 1.96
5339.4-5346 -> 2.06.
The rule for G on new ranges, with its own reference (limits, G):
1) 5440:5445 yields 1.10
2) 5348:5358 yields 0.96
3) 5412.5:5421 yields 1.18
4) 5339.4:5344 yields 0.86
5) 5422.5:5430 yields 1.19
